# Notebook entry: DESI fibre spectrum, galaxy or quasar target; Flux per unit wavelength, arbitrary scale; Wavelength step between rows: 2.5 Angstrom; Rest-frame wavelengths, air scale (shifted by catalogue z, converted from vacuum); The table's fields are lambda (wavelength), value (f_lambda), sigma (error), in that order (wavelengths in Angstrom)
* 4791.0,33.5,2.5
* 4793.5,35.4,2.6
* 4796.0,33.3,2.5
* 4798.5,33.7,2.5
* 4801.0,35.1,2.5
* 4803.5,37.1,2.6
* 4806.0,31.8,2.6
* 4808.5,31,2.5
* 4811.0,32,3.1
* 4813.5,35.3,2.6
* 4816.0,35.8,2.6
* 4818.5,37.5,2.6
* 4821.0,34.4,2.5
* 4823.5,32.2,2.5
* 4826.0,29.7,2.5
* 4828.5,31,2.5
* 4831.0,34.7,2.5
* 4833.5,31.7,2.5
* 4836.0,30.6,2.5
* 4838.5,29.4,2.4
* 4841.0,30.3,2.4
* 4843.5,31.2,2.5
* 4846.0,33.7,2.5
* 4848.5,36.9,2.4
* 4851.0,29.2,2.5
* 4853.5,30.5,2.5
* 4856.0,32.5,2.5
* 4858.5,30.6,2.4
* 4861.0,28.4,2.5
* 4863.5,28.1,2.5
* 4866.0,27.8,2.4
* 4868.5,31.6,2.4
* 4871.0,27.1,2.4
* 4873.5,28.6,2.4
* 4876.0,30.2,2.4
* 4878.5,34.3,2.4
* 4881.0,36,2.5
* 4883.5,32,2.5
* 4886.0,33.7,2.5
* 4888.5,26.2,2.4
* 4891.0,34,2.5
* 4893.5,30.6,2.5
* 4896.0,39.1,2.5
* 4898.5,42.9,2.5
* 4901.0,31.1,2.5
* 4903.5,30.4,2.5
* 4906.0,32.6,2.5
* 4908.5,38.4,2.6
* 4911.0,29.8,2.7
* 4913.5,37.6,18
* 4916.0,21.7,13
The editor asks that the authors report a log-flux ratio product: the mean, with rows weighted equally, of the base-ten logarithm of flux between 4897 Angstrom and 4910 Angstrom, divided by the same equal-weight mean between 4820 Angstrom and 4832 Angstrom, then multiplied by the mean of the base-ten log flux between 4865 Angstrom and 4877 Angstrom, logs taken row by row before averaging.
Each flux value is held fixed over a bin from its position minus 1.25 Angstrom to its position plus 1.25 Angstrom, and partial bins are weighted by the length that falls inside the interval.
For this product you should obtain 1.49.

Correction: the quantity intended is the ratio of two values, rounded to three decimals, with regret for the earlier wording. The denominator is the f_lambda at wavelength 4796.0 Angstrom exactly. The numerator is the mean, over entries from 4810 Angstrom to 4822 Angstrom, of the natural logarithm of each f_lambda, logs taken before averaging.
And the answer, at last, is 0.107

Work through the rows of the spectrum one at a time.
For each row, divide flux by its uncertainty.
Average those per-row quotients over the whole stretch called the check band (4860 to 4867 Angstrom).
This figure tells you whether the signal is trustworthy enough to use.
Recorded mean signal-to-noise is 11.4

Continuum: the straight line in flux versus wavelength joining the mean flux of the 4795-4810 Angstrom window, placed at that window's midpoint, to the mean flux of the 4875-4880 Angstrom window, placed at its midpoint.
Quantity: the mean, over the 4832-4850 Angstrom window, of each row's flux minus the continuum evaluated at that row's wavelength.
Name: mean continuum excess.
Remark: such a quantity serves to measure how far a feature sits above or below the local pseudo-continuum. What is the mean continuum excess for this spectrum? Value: -1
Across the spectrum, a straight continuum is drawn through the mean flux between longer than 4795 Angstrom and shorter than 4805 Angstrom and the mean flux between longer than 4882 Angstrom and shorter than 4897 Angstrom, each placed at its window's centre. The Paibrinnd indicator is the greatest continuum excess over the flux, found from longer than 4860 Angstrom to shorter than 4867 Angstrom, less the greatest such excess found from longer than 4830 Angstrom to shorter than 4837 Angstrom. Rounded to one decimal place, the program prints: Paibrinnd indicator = 2.1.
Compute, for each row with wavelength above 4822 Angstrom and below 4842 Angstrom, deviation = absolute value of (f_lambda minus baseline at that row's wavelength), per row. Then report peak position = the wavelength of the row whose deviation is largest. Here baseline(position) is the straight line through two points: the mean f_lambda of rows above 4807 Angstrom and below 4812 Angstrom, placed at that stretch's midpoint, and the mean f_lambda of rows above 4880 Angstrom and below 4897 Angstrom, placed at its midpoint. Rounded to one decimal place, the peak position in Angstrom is 4831.0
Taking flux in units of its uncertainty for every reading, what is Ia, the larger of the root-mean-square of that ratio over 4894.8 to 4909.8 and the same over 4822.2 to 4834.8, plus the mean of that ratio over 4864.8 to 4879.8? 26.8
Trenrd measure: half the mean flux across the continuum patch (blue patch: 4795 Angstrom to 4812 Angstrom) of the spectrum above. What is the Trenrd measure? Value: 16.7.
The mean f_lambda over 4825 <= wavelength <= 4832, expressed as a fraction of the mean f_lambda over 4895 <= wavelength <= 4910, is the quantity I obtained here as 0.89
